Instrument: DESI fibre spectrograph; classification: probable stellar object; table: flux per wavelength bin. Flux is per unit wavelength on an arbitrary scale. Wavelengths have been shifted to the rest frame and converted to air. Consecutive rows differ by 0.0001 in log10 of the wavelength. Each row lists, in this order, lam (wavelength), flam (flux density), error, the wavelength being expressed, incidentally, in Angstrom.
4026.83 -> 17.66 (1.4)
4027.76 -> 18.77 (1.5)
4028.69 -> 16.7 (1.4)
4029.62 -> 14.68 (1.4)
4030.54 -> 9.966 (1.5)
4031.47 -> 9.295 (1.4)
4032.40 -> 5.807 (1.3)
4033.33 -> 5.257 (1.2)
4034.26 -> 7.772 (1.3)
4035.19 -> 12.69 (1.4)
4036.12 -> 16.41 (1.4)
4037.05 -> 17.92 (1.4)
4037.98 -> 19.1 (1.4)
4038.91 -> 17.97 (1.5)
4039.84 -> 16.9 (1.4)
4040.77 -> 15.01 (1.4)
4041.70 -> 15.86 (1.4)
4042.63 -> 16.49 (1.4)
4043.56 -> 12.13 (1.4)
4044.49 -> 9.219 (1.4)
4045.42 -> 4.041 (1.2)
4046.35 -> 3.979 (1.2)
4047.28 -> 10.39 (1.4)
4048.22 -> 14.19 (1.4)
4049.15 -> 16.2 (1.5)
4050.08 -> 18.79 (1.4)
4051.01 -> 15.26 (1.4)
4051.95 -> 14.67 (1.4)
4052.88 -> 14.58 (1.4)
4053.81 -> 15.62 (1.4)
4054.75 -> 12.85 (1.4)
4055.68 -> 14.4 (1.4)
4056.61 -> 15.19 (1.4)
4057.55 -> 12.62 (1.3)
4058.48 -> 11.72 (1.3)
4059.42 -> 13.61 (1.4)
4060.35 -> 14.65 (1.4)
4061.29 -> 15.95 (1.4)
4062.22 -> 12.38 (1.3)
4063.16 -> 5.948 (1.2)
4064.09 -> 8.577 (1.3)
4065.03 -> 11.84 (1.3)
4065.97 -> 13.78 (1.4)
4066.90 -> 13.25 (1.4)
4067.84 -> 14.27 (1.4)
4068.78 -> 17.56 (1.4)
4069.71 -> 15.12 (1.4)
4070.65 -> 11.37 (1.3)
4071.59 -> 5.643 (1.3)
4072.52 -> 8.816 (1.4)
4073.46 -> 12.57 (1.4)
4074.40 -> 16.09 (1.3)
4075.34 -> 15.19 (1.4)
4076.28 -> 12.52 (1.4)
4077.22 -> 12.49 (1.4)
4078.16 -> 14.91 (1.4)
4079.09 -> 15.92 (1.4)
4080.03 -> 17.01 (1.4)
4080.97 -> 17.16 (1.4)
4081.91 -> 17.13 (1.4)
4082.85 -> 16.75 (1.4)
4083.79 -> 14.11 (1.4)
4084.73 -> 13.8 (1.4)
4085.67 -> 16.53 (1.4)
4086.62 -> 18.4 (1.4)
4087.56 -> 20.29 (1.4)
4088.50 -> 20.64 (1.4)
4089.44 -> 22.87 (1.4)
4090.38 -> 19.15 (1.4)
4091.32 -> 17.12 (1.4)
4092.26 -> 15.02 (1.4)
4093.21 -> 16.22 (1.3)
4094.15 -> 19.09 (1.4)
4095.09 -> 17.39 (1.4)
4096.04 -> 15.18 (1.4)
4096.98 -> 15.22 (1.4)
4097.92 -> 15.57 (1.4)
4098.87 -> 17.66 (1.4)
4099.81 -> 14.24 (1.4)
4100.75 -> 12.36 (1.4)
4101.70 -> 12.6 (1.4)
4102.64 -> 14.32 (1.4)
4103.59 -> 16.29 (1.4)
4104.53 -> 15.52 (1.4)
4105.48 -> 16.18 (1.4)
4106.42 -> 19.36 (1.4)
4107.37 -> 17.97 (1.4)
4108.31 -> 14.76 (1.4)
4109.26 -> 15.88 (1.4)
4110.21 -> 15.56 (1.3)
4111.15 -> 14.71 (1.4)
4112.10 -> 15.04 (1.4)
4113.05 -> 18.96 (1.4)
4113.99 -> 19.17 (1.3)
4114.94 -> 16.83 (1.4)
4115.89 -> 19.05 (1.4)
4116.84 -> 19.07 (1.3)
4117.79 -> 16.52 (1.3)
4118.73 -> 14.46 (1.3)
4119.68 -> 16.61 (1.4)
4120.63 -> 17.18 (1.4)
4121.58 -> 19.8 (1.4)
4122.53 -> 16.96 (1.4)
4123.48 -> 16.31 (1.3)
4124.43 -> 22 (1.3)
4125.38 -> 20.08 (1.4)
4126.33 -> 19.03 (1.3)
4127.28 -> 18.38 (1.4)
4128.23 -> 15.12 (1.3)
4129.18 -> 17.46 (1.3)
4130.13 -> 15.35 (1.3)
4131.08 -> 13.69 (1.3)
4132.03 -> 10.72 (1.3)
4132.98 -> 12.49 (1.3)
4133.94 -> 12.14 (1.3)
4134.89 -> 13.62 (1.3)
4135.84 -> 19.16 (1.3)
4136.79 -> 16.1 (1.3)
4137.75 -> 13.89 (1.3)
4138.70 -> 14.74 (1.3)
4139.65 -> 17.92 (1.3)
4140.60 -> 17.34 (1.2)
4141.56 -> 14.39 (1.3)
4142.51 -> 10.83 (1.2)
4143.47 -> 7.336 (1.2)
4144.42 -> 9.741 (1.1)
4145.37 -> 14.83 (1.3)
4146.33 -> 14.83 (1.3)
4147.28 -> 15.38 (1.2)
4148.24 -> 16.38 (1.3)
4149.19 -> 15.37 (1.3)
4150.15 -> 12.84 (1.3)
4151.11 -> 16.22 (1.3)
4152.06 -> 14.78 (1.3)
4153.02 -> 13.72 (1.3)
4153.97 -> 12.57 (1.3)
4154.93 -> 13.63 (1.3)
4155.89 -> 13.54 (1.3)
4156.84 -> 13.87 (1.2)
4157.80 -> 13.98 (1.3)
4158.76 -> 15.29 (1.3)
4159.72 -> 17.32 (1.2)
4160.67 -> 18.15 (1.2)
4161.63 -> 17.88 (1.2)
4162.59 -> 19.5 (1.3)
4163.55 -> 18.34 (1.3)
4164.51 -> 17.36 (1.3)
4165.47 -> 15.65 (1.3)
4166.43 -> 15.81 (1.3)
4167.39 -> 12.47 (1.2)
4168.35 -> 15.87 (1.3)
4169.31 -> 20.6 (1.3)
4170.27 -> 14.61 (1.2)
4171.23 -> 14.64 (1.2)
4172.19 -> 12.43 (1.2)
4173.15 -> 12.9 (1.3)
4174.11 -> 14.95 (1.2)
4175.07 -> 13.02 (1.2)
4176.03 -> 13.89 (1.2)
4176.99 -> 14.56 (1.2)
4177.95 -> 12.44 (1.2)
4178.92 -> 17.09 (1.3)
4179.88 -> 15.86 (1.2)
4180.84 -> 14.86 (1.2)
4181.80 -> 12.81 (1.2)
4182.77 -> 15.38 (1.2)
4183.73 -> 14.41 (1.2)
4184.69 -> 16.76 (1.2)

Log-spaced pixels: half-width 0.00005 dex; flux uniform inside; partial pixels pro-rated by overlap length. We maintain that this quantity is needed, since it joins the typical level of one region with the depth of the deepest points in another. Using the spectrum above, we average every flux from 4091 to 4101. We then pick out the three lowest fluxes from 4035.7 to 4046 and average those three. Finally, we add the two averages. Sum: 24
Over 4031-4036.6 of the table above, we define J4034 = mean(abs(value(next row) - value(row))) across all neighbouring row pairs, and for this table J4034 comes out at 3.0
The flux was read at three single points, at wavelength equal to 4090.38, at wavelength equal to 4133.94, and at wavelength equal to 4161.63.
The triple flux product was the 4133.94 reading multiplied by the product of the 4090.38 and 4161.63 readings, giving 4157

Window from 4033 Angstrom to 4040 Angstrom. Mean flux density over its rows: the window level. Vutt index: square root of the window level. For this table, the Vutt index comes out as 3.8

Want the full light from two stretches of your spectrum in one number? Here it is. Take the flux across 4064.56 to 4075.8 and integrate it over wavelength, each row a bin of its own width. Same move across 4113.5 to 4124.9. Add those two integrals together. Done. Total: 349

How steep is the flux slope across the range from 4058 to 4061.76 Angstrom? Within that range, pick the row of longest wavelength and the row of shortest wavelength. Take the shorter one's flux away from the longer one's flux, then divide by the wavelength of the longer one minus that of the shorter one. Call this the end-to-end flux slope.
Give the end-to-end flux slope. 1.5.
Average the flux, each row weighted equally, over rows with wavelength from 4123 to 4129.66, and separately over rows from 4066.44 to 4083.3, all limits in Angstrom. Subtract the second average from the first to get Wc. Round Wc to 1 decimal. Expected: 4.2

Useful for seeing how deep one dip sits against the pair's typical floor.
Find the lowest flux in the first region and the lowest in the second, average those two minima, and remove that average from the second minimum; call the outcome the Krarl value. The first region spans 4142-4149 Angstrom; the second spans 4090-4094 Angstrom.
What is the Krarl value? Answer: 3.8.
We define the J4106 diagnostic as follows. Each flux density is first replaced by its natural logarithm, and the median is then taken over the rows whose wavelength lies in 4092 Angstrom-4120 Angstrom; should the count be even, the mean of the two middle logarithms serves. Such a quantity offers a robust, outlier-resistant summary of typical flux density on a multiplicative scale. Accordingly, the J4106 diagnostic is 2.77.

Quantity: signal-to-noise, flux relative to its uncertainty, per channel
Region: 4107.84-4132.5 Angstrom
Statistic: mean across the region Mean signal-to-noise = 12.5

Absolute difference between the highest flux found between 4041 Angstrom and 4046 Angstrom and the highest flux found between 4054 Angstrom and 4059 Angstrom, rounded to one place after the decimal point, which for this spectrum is 1.3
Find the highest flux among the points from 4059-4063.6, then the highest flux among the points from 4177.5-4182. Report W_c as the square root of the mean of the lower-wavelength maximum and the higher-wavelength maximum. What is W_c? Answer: 4.06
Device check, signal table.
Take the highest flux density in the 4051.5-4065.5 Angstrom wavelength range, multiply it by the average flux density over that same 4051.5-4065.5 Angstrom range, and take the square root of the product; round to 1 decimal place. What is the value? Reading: 14.4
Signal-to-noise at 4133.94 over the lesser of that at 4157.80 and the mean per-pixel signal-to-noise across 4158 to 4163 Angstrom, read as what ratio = 0.87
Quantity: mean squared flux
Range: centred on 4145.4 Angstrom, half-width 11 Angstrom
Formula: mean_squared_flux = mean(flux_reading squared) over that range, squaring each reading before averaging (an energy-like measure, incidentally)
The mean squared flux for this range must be 211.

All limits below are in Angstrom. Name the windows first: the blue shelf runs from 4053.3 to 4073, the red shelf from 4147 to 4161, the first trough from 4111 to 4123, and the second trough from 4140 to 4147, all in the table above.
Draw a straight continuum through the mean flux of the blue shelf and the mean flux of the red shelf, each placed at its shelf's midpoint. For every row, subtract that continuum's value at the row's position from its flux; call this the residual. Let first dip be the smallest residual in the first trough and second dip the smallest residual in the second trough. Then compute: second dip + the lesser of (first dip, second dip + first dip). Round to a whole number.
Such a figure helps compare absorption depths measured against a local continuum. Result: -14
